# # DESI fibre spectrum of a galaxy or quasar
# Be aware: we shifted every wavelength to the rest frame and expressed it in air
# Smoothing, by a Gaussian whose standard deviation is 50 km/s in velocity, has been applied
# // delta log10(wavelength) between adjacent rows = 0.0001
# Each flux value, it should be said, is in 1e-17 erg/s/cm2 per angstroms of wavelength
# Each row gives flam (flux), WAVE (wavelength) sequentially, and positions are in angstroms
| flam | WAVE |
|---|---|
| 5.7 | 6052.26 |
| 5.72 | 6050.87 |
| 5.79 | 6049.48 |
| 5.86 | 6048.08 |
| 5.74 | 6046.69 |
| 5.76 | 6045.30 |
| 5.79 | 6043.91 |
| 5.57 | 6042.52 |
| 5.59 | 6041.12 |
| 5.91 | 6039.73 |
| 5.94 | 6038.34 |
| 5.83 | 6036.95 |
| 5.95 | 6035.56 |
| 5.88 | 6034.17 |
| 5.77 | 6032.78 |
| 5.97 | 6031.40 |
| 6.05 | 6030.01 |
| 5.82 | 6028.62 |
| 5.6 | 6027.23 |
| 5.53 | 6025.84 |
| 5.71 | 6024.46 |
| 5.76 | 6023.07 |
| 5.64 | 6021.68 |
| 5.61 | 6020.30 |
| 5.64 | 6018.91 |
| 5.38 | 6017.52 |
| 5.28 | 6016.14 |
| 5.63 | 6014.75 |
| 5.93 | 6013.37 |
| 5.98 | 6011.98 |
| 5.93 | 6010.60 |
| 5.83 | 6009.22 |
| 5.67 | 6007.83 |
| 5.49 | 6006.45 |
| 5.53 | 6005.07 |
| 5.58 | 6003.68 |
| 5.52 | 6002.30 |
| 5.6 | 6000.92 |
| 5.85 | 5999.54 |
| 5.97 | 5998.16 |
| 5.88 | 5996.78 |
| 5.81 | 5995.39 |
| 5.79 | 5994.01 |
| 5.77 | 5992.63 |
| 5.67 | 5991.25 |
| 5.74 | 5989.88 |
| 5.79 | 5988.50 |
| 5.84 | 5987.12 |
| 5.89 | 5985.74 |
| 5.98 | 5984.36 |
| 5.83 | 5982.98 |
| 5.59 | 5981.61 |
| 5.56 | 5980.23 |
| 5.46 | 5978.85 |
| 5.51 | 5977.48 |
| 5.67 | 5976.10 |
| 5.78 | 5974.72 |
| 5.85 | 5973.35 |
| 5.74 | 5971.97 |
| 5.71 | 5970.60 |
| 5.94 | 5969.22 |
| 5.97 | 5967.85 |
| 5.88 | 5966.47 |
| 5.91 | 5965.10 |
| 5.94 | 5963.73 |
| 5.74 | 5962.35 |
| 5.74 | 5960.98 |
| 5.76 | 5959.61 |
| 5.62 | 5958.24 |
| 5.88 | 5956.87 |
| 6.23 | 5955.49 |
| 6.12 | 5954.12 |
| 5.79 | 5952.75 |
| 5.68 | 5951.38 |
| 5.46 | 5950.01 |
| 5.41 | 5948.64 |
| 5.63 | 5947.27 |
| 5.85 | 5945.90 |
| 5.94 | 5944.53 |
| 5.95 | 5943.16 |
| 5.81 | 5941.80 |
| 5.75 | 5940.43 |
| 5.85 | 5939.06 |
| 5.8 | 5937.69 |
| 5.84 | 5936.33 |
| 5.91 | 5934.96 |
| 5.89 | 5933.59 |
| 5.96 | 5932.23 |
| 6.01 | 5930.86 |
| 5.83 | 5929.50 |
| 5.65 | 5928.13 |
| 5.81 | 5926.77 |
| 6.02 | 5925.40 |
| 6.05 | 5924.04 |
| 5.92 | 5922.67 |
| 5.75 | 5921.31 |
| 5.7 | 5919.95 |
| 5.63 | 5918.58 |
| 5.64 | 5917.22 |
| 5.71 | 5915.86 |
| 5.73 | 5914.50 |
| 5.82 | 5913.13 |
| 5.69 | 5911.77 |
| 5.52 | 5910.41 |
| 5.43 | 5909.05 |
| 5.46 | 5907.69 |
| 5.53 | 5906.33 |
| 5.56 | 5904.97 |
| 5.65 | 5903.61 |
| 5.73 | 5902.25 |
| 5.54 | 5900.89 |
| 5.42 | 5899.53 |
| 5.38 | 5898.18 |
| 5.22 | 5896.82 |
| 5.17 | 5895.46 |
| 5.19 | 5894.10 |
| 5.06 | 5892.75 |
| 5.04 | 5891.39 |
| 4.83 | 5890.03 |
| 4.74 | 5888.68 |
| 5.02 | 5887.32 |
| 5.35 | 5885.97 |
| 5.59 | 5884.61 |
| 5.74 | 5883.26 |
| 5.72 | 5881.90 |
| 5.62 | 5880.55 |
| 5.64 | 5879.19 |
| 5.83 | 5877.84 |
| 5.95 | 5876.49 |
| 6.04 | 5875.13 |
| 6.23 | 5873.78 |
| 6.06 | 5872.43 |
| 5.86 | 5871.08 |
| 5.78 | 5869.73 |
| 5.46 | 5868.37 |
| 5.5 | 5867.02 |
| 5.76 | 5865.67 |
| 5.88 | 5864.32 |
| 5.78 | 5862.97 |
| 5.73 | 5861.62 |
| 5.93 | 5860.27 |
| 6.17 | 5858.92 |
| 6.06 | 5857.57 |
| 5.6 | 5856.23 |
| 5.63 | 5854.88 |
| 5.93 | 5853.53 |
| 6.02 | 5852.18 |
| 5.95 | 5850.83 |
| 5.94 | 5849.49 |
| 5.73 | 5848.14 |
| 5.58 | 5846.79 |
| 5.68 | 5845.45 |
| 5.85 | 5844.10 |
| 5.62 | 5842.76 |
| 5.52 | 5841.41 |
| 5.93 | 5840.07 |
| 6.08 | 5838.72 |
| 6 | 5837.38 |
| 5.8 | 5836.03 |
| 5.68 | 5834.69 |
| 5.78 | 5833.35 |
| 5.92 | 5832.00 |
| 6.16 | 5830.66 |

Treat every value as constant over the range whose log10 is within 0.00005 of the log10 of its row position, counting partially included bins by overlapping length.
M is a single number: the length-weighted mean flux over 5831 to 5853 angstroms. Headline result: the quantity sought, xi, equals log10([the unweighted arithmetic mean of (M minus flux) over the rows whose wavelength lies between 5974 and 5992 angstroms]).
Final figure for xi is -0.97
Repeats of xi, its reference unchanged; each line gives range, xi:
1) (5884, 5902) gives -0.20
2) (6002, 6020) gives -0.75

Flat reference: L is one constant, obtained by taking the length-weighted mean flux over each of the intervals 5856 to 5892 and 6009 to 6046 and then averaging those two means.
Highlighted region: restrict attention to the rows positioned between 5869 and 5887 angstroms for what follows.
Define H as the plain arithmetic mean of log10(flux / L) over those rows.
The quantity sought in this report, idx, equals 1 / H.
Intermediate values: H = 0.007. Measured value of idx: 150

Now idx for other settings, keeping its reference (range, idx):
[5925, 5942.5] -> 91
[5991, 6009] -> -1660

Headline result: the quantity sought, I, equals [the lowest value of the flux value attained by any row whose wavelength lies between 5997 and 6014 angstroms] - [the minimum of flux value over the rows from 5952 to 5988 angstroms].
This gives 0.03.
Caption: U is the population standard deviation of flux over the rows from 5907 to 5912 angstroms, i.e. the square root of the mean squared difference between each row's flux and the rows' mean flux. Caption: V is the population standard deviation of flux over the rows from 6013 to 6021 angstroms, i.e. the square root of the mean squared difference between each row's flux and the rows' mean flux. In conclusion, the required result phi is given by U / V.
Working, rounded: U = 0.10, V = 0.208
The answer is 0.5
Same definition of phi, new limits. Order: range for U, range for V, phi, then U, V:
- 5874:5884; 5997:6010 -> 0.9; 0.15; 0.162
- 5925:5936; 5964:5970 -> 3.4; 0.11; 0.034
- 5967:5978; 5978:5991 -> 0.9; 0.14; 0.161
